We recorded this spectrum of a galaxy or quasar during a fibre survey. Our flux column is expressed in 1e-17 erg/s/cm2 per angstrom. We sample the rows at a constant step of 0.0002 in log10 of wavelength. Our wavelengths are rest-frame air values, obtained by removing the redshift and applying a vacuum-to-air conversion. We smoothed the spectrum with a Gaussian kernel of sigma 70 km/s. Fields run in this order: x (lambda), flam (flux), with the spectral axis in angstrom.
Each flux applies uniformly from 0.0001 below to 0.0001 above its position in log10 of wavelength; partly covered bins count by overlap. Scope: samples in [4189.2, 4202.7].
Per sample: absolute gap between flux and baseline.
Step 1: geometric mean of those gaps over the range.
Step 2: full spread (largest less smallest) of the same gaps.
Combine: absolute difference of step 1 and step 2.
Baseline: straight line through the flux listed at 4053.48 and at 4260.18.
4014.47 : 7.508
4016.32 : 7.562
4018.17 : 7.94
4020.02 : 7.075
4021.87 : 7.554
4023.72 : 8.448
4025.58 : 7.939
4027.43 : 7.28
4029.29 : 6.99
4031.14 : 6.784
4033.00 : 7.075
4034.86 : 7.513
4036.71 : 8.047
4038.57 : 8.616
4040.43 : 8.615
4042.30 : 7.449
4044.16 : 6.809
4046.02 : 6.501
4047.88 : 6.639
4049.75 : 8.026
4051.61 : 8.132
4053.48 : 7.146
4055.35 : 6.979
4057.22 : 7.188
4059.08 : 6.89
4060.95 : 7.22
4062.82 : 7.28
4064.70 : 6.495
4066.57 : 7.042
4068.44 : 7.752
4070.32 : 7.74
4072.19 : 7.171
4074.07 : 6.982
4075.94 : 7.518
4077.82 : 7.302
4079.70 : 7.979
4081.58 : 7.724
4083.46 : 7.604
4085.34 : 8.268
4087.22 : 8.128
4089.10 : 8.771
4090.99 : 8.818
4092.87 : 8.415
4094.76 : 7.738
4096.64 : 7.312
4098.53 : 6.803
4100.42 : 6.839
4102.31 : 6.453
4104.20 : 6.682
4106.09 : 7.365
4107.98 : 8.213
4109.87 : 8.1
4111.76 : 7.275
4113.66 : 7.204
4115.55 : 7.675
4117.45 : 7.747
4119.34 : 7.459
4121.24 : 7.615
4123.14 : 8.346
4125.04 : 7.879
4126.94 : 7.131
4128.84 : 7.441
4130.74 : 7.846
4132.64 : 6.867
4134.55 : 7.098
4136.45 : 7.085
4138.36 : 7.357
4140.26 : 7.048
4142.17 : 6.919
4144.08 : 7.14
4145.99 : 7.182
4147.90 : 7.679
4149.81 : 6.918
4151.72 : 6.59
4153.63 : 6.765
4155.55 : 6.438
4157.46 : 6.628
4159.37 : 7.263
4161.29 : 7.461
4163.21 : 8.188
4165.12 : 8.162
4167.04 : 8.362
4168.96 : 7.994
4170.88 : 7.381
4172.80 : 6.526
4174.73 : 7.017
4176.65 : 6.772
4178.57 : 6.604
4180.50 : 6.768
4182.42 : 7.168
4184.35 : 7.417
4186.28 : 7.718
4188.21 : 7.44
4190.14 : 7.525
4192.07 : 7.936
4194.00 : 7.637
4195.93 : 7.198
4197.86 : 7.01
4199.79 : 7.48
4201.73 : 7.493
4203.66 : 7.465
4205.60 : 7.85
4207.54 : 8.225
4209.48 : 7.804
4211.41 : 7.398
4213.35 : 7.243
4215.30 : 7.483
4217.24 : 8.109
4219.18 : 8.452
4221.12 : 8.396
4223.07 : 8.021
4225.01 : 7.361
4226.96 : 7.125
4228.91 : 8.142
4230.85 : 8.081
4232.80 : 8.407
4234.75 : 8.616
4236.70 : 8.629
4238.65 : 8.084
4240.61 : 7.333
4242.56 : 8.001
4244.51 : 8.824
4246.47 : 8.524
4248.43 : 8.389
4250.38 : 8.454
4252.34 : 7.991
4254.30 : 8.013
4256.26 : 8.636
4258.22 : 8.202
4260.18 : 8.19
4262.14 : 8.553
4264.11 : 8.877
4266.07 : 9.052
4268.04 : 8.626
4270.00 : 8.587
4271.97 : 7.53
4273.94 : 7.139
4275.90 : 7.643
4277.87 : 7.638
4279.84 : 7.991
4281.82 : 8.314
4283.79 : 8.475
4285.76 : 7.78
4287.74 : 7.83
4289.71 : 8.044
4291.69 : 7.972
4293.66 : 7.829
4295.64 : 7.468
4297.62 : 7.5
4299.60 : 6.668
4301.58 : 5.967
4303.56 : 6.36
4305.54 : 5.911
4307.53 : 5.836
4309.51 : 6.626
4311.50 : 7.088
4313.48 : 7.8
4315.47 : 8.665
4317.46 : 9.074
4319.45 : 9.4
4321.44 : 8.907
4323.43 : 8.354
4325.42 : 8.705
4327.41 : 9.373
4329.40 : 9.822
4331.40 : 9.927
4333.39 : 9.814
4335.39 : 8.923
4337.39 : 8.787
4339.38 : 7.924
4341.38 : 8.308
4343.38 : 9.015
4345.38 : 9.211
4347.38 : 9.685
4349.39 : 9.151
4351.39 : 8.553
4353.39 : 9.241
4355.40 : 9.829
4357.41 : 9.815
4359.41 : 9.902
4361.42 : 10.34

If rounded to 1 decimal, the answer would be 0.4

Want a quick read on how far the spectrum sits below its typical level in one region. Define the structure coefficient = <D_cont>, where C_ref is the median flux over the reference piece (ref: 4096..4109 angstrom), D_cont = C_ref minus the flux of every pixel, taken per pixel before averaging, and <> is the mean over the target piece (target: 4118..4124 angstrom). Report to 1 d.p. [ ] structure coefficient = -1.0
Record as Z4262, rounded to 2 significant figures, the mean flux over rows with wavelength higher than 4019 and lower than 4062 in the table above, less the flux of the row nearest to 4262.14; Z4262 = -1.1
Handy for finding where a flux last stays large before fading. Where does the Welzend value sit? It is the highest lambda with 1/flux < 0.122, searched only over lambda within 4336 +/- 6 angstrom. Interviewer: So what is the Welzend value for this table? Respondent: 4341.38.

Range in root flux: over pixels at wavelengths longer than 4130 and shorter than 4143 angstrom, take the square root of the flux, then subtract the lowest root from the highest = 0.18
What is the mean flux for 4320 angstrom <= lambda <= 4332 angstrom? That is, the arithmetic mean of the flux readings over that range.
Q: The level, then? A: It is 9.2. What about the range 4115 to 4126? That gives 7.8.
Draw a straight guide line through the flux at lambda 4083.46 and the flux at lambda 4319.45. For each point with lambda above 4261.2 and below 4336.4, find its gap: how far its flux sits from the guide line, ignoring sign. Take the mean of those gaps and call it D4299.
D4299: 1.2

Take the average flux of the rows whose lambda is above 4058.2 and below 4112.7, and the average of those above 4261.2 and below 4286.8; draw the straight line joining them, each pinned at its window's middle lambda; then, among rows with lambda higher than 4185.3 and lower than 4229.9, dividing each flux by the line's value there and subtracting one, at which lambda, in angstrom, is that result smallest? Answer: 4197.86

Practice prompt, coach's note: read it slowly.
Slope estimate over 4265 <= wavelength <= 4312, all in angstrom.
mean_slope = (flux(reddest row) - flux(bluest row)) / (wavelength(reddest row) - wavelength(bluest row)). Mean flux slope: -0.043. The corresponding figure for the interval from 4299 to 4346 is 0.056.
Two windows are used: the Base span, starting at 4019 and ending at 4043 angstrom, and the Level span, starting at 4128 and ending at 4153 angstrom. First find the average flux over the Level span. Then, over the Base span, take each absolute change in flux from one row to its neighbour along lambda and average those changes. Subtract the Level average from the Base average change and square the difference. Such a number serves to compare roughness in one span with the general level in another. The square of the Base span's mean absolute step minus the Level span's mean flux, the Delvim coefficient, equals 44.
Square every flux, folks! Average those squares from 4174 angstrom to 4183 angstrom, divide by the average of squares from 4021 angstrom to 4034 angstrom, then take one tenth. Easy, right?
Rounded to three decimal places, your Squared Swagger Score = 0.085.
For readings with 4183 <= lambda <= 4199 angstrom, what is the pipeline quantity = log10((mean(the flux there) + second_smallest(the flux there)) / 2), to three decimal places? 0.866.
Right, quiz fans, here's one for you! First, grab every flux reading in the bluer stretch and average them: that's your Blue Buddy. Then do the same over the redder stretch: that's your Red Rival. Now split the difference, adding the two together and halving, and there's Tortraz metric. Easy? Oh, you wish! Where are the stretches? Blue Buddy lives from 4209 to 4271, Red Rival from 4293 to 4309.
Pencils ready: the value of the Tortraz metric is 7.4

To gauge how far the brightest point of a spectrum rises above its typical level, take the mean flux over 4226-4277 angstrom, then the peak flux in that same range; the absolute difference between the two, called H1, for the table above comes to 0.83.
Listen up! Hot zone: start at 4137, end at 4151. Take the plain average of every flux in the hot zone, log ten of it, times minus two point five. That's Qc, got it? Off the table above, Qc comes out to -2.14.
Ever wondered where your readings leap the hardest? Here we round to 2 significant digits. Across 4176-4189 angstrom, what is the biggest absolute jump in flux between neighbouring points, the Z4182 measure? 0.40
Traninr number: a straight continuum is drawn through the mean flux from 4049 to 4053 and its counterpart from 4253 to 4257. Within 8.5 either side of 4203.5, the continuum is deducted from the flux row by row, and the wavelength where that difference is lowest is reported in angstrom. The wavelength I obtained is 4197.86 angstrom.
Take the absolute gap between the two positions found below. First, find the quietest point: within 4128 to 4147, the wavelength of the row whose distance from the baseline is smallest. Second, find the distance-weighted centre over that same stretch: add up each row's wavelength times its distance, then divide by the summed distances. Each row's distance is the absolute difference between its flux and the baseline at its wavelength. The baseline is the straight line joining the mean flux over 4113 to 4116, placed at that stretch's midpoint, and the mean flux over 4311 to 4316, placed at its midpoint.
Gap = 9.2 angstrom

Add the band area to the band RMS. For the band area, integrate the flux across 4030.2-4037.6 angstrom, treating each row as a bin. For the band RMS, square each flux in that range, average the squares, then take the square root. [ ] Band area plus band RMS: 62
